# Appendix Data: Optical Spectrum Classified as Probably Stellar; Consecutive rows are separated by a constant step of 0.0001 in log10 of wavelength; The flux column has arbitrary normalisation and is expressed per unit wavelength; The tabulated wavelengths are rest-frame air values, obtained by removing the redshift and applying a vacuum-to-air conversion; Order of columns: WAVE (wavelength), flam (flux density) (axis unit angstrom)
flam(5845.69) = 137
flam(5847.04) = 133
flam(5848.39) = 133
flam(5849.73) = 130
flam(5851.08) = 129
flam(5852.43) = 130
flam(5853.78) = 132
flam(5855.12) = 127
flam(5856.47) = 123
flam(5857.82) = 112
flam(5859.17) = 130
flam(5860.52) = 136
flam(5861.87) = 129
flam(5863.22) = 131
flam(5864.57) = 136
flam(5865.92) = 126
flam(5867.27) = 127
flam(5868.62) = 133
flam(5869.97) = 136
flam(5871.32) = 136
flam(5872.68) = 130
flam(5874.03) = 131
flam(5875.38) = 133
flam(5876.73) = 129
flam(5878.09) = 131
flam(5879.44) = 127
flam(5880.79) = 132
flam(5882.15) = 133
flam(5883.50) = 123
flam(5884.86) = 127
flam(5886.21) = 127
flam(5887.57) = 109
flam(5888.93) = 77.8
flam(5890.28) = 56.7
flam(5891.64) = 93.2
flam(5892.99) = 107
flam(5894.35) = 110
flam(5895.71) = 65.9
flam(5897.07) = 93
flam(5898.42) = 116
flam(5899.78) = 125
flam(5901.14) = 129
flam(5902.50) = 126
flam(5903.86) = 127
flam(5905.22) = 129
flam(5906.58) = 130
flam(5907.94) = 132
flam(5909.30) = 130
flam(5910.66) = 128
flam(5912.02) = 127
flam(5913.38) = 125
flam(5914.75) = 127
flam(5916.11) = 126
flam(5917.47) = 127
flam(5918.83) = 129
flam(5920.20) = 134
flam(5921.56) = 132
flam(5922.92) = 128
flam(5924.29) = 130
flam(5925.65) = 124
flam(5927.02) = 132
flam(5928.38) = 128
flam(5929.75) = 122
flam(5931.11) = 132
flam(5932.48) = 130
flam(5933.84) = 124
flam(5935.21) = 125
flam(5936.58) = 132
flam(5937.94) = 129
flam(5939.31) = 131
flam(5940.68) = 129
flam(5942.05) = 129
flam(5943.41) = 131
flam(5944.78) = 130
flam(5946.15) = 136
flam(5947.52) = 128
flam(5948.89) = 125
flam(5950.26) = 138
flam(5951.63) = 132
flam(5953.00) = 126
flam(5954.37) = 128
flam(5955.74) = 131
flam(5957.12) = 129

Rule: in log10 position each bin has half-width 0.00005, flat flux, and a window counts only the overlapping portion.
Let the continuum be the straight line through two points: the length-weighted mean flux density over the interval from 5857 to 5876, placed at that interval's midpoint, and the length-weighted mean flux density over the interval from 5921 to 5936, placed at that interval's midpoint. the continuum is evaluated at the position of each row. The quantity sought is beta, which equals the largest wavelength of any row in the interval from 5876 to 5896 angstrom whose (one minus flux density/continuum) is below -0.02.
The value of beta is 5882.15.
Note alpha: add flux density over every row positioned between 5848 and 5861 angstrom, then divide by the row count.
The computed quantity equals 128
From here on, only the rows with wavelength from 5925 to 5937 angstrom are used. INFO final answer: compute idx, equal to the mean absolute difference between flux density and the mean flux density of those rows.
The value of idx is 3.5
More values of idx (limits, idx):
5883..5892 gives 22.3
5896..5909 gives 8.2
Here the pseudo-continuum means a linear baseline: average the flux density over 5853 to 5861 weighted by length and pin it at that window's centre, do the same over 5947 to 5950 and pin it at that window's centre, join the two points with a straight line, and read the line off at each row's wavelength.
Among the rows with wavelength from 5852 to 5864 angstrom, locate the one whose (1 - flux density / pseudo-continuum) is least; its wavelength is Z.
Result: 5860.52 angstrom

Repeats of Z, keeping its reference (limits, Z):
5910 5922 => 5920.20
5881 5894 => 5882.15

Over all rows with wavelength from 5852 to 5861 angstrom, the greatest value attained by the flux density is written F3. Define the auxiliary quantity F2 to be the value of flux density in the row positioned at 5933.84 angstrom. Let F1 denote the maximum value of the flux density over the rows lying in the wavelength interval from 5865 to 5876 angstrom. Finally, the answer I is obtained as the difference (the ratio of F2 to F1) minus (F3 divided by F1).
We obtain -0.088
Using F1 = 136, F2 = 124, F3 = 136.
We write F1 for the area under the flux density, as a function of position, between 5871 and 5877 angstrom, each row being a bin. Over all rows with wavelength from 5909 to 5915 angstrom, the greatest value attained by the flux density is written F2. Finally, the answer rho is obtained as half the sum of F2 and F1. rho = 460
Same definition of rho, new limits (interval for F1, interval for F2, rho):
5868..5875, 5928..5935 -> 532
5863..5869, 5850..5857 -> 458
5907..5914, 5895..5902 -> 514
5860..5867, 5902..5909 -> 525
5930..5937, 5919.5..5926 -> 515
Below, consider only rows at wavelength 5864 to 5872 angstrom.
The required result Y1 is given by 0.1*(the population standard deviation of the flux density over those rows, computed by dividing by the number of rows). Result 0.43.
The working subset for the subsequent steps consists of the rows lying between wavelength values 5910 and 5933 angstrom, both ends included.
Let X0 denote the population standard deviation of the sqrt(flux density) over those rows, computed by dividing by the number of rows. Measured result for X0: 0.14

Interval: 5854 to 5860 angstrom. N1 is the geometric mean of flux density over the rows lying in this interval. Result 123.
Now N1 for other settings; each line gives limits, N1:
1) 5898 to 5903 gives 124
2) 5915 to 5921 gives 129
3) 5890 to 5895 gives 89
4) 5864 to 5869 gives 130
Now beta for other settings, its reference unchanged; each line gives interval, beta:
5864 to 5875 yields 5871.32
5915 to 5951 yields 5950.26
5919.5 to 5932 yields 5931.11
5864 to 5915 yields 5907.94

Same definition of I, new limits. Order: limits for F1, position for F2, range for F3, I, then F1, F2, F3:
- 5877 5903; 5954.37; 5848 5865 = -0.060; 133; 128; 136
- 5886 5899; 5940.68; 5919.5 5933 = -0.039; 127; 129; 134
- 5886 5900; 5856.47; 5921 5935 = -0.071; 127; 123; 132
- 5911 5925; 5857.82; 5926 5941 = -0.149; 134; 112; 132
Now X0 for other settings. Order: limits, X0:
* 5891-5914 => 0.88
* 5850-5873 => 0.26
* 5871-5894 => 1.11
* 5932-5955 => 0.16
